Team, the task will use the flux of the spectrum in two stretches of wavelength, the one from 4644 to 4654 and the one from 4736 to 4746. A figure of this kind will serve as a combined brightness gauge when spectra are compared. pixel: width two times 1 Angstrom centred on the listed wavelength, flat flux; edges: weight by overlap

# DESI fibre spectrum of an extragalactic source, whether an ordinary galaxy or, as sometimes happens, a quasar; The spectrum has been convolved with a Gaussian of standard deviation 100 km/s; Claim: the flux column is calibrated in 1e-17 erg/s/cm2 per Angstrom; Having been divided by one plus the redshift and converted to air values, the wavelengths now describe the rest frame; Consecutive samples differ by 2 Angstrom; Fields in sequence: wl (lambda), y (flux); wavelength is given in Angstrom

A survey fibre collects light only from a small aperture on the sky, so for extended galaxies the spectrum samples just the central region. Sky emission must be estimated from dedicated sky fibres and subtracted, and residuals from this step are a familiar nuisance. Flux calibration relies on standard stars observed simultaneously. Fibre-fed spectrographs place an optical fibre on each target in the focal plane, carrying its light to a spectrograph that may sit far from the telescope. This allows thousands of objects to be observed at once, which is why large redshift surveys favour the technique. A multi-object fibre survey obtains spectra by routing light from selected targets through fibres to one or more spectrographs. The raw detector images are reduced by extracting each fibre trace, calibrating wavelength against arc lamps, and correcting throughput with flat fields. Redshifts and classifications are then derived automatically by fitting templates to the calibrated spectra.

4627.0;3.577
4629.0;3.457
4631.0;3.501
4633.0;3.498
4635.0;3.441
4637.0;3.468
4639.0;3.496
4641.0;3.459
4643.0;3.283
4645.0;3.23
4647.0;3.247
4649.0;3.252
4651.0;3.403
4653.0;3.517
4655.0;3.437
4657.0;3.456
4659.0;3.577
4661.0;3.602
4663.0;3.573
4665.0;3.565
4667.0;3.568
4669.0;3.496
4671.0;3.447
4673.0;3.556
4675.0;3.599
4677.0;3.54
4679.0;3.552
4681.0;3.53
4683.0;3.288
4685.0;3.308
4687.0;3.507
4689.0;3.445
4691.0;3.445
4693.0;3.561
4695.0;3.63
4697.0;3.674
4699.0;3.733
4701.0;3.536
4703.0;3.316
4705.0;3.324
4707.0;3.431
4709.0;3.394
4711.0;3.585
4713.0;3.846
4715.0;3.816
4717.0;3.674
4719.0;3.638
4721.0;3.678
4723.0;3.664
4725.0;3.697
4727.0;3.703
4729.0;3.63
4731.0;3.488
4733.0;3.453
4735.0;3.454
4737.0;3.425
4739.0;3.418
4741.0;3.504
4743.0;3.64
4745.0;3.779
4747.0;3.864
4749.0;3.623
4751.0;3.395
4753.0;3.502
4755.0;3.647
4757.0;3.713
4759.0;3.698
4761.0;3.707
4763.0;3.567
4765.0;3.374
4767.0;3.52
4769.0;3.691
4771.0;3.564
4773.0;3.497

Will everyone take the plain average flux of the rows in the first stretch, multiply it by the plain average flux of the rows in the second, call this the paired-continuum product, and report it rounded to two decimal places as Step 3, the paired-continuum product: 11.83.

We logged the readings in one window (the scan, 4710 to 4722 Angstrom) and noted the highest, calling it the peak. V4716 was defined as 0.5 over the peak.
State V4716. 0.130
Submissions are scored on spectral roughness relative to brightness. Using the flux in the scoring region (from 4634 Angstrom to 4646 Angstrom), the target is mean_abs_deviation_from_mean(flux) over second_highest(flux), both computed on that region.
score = 0.0268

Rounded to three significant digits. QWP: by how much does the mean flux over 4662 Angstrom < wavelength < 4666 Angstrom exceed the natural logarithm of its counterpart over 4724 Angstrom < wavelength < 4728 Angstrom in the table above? 2.26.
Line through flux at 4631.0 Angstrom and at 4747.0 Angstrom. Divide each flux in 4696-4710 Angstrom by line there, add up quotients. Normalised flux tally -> 6.55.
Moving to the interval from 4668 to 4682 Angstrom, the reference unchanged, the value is 6.79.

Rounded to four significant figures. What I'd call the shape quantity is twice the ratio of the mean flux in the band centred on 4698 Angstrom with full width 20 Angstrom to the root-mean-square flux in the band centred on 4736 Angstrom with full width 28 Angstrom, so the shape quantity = 1.951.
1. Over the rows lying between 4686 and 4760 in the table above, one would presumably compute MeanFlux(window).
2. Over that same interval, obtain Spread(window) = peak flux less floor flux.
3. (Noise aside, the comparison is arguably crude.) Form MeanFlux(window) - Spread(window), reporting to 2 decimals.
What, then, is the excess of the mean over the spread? 3.03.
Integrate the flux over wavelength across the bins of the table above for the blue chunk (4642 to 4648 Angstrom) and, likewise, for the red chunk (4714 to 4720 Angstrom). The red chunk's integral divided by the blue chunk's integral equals 1.14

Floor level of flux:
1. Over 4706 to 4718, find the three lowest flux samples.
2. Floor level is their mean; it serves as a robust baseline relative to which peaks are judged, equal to 3.47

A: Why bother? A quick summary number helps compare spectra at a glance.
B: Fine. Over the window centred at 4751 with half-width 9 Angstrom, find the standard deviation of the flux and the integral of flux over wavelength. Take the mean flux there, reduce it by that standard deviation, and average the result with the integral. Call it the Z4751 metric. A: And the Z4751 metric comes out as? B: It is 35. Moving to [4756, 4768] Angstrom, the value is 23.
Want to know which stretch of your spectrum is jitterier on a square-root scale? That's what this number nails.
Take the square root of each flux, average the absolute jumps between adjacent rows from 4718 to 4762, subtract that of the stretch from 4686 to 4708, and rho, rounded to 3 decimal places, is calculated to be -0.003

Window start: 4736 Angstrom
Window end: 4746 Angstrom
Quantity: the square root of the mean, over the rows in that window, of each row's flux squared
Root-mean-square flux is 3.56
